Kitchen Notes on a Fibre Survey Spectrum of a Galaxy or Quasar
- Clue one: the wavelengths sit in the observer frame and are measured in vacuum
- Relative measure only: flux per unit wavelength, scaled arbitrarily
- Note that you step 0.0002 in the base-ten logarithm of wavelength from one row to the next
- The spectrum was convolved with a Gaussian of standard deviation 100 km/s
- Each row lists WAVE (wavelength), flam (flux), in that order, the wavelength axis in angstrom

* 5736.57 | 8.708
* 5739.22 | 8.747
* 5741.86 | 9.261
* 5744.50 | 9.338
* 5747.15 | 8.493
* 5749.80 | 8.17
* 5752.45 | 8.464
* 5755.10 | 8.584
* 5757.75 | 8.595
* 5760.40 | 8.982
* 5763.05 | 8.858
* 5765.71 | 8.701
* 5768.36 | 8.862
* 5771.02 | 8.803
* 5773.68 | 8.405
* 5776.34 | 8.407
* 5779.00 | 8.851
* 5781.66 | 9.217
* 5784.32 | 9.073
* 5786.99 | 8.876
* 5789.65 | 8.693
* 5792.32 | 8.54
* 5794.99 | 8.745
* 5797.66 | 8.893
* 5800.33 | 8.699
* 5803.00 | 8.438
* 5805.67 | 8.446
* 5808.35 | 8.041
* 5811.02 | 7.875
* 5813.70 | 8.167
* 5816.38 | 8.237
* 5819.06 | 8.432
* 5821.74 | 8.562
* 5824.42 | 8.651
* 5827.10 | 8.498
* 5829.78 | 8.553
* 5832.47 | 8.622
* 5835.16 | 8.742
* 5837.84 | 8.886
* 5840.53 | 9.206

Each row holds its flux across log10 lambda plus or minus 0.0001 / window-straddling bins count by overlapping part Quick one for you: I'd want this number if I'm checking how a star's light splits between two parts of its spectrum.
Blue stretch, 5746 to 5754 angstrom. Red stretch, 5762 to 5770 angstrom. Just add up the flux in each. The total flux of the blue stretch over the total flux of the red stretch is 0.951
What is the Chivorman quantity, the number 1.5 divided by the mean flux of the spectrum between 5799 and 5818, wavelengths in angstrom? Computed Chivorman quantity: 0.181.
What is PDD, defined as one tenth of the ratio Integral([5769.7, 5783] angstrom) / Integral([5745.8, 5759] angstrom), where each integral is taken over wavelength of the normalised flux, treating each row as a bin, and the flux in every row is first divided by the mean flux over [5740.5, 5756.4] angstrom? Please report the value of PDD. 0.104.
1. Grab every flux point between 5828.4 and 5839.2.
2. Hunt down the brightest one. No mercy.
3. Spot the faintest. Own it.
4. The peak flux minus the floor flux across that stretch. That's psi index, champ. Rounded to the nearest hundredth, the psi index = 0.33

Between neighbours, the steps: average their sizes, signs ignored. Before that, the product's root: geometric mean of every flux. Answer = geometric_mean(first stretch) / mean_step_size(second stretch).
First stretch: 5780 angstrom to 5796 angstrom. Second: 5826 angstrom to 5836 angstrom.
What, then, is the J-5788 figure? 109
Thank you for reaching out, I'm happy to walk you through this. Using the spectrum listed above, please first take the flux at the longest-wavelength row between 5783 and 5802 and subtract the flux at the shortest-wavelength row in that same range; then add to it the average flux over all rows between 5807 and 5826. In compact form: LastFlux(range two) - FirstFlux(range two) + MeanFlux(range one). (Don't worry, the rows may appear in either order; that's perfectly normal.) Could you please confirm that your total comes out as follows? 7.9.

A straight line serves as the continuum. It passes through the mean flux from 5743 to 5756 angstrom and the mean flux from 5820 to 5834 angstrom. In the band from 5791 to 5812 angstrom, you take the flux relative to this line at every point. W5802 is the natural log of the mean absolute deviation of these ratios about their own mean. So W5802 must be -3.5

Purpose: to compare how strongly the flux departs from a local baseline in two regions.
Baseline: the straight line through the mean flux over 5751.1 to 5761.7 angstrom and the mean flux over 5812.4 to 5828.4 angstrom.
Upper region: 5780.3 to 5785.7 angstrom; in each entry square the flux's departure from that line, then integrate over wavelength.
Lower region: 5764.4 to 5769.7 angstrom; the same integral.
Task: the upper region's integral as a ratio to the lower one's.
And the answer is 10.2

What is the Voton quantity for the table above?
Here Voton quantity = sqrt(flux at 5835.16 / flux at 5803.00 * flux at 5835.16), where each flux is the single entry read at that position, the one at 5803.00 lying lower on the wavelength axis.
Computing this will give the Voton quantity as 3.01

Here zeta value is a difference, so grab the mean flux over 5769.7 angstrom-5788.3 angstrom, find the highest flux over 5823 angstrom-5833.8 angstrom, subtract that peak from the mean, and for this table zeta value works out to 0.2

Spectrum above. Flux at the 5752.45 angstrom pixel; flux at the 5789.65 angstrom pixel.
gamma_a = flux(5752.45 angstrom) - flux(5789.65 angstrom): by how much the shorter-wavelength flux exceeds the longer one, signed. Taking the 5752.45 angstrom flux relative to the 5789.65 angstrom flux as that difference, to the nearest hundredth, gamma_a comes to -0.23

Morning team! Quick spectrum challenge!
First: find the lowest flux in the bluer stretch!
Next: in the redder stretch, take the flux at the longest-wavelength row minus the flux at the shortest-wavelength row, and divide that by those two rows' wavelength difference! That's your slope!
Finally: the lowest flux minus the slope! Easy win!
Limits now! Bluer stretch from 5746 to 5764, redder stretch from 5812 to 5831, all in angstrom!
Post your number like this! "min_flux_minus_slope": 8.15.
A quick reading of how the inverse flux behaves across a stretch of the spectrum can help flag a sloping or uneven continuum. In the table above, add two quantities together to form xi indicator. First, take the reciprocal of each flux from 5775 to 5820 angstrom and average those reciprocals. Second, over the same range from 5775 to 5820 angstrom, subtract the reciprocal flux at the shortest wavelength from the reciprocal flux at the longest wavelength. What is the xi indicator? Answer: 0.117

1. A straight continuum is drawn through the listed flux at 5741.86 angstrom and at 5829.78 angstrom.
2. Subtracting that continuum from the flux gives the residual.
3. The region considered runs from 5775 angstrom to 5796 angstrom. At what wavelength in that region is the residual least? 5776.34 angstrom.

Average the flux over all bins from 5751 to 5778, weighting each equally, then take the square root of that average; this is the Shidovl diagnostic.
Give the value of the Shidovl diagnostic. 2.94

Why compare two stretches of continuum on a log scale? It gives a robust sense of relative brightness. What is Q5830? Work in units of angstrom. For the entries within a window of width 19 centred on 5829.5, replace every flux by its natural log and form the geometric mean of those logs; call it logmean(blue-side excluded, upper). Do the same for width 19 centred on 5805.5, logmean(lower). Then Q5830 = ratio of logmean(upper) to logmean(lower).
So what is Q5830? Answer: 1.02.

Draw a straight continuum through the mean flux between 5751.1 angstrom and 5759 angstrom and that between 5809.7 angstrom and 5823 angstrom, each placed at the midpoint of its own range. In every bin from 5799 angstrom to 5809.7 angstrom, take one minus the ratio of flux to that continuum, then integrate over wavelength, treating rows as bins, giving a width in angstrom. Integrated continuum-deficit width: -0.12 angstrom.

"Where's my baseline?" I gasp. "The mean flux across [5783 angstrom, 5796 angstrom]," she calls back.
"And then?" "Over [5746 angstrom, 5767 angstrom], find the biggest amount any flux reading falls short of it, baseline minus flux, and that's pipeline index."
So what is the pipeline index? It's 0.6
